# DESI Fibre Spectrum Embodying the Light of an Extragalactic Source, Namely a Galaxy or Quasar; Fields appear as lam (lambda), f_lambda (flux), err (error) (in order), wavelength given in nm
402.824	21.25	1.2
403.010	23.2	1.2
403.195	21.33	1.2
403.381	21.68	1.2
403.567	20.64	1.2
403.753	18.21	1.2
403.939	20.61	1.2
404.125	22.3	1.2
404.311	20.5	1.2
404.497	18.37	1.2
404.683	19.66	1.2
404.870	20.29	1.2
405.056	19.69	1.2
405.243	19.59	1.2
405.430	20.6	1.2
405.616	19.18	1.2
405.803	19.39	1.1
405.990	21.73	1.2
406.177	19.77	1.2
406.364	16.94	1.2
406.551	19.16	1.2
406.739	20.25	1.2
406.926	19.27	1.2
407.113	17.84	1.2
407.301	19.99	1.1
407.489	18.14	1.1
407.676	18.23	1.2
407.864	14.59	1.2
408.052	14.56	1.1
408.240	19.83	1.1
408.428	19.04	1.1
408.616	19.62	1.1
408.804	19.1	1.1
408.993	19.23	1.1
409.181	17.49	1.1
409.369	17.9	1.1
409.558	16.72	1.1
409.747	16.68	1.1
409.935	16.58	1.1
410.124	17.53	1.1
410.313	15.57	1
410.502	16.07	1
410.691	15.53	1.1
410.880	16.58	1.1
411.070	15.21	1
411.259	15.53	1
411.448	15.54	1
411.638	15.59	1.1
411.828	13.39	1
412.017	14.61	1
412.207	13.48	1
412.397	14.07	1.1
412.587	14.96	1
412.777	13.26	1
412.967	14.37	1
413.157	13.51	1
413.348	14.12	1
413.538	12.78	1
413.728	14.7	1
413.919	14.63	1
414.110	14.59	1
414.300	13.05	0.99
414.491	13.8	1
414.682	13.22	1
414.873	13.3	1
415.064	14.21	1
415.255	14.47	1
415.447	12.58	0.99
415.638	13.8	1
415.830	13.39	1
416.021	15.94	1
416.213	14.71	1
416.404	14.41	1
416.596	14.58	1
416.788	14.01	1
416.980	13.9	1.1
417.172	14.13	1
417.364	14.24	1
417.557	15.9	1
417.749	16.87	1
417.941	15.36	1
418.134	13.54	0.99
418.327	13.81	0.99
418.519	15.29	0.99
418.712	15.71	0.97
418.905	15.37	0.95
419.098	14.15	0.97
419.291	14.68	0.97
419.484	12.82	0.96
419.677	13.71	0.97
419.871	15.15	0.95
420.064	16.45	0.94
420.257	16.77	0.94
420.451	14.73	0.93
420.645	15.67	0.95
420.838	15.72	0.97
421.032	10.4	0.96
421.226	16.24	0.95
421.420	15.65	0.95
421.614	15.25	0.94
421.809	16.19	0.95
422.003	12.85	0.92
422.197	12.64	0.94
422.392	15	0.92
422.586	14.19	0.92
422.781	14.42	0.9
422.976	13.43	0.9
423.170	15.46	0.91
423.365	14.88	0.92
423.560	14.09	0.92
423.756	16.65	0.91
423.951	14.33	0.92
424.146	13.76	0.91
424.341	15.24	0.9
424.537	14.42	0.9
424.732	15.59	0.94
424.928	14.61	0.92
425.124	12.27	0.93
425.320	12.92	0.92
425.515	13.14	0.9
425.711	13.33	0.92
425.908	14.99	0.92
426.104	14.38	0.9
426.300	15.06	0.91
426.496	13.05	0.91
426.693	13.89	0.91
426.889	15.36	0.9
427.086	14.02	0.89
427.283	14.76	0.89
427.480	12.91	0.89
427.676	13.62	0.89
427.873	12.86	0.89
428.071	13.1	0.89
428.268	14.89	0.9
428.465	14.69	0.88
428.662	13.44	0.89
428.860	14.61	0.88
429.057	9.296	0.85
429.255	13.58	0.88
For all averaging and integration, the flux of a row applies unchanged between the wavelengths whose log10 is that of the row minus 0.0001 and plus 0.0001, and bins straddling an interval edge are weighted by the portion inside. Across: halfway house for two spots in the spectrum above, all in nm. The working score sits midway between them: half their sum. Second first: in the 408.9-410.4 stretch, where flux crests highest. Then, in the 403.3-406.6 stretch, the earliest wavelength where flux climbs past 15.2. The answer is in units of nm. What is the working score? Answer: 406.19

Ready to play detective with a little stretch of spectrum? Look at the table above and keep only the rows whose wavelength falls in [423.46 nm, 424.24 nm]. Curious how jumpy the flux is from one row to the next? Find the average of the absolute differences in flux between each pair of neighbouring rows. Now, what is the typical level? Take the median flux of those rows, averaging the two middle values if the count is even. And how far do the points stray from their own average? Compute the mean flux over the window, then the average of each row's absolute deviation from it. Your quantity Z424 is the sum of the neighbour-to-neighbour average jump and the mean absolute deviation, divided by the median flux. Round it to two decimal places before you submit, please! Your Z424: 0.20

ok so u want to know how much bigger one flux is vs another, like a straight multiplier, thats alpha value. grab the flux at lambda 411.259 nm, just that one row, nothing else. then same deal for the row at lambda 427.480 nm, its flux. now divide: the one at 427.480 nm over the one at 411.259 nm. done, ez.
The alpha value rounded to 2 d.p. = 0.83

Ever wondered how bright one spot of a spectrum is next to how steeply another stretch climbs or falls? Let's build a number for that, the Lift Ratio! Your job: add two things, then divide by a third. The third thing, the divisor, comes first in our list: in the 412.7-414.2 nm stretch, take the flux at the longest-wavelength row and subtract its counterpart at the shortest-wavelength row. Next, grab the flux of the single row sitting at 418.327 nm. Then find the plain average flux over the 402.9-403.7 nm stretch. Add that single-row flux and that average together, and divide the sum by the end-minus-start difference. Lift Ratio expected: 27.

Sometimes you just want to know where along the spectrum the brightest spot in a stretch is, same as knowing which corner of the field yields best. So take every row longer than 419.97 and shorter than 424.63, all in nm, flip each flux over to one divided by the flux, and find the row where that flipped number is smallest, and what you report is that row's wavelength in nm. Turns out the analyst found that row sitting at 420.257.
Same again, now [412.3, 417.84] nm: 417.749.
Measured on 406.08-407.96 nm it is 406.739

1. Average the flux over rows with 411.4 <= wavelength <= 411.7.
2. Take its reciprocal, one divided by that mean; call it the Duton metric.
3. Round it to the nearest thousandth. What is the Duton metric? 0.064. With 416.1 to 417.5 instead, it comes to 0.070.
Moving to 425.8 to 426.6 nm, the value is 0.070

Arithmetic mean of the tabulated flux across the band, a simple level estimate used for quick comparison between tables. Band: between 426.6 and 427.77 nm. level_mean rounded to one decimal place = 14.1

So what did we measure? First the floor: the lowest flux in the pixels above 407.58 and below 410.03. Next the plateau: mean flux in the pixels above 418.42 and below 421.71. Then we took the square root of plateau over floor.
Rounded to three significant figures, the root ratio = 1.01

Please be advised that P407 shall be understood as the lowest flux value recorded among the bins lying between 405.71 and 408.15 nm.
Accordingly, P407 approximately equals 14.56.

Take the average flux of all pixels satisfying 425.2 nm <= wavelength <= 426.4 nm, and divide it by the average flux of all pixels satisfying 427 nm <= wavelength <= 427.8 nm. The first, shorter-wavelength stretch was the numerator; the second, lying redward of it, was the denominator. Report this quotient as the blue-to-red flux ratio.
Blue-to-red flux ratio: 1.01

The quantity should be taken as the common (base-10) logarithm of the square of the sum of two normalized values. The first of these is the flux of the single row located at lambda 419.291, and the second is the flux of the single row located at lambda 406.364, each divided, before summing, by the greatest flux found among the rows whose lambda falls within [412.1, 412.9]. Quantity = 0.65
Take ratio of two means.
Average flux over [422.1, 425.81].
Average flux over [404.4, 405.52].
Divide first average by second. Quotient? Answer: 0.72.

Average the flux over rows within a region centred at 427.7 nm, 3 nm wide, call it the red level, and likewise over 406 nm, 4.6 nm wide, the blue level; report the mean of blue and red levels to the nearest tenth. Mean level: 16.4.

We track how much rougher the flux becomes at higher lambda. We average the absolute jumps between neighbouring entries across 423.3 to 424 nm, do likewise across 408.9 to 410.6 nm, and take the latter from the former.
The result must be 1.0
